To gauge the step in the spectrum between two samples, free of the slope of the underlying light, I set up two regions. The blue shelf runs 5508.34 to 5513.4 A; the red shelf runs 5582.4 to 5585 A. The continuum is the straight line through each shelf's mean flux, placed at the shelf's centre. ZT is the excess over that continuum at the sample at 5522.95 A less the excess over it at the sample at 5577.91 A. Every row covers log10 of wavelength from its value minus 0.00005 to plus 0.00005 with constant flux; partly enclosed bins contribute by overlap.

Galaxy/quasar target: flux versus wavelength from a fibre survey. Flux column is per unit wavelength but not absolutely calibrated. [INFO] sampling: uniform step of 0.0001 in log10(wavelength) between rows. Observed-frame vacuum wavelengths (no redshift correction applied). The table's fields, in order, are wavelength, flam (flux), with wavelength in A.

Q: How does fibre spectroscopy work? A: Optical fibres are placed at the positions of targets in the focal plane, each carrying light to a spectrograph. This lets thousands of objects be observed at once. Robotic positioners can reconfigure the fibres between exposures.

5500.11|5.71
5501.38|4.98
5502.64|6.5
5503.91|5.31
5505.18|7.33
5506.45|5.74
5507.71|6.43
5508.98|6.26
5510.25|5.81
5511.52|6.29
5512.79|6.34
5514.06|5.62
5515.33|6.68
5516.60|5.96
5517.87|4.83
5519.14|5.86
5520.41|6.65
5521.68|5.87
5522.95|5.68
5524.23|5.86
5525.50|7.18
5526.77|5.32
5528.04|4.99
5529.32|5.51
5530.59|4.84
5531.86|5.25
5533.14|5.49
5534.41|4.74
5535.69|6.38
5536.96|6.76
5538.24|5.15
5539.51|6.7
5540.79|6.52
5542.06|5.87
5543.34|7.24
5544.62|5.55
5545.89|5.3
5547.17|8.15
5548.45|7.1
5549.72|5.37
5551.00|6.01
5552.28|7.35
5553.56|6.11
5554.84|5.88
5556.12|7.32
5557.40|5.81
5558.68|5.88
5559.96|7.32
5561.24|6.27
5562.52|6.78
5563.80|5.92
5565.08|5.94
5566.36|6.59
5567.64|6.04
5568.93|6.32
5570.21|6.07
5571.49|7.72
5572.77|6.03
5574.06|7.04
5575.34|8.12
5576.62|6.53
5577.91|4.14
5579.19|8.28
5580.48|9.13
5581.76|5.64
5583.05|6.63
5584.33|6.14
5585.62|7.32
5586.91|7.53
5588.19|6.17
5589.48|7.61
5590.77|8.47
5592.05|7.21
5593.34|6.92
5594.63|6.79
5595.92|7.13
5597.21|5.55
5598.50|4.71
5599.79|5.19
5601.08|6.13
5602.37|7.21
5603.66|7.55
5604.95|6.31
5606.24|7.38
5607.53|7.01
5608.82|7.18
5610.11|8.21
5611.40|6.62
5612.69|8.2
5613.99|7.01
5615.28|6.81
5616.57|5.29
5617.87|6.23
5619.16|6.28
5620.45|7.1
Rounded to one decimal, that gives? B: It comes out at 1.7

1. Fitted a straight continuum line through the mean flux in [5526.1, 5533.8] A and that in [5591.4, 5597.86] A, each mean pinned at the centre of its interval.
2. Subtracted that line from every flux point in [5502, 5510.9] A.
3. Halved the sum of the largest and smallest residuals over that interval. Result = 1.7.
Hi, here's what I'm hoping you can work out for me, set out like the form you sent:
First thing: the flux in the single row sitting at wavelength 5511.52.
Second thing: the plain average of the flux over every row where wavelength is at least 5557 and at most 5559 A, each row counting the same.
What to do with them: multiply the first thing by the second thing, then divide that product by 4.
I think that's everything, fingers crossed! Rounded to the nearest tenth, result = 9.2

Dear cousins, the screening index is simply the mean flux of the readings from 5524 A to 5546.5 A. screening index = 5.8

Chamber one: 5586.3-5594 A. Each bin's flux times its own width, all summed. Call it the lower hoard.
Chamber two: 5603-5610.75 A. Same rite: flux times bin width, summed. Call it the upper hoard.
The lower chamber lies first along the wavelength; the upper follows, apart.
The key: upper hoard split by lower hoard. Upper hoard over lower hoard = 1.00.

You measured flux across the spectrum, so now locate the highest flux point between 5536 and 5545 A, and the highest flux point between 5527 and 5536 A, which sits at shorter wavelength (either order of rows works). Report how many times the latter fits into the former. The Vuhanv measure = 1.13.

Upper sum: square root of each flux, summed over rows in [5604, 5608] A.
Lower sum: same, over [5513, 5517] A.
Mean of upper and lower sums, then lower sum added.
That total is 15.0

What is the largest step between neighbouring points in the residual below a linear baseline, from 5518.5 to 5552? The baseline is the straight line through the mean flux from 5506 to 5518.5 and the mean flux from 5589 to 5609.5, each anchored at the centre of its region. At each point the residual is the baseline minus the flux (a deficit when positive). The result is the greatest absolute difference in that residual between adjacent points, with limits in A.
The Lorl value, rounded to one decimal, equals 2.8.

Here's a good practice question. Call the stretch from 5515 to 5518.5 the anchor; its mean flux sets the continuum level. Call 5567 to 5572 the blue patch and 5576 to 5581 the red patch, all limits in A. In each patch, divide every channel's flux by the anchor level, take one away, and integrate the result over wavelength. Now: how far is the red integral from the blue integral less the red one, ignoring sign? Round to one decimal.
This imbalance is 1.5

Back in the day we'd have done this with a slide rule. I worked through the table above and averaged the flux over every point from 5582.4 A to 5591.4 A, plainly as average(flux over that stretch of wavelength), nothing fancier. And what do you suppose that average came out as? 7.1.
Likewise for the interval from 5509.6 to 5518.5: 5.9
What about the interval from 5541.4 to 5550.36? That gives 6.4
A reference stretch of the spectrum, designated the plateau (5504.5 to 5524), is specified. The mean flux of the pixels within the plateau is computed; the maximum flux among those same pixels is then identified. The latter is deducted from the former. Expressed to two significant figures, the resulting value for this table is -1.2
